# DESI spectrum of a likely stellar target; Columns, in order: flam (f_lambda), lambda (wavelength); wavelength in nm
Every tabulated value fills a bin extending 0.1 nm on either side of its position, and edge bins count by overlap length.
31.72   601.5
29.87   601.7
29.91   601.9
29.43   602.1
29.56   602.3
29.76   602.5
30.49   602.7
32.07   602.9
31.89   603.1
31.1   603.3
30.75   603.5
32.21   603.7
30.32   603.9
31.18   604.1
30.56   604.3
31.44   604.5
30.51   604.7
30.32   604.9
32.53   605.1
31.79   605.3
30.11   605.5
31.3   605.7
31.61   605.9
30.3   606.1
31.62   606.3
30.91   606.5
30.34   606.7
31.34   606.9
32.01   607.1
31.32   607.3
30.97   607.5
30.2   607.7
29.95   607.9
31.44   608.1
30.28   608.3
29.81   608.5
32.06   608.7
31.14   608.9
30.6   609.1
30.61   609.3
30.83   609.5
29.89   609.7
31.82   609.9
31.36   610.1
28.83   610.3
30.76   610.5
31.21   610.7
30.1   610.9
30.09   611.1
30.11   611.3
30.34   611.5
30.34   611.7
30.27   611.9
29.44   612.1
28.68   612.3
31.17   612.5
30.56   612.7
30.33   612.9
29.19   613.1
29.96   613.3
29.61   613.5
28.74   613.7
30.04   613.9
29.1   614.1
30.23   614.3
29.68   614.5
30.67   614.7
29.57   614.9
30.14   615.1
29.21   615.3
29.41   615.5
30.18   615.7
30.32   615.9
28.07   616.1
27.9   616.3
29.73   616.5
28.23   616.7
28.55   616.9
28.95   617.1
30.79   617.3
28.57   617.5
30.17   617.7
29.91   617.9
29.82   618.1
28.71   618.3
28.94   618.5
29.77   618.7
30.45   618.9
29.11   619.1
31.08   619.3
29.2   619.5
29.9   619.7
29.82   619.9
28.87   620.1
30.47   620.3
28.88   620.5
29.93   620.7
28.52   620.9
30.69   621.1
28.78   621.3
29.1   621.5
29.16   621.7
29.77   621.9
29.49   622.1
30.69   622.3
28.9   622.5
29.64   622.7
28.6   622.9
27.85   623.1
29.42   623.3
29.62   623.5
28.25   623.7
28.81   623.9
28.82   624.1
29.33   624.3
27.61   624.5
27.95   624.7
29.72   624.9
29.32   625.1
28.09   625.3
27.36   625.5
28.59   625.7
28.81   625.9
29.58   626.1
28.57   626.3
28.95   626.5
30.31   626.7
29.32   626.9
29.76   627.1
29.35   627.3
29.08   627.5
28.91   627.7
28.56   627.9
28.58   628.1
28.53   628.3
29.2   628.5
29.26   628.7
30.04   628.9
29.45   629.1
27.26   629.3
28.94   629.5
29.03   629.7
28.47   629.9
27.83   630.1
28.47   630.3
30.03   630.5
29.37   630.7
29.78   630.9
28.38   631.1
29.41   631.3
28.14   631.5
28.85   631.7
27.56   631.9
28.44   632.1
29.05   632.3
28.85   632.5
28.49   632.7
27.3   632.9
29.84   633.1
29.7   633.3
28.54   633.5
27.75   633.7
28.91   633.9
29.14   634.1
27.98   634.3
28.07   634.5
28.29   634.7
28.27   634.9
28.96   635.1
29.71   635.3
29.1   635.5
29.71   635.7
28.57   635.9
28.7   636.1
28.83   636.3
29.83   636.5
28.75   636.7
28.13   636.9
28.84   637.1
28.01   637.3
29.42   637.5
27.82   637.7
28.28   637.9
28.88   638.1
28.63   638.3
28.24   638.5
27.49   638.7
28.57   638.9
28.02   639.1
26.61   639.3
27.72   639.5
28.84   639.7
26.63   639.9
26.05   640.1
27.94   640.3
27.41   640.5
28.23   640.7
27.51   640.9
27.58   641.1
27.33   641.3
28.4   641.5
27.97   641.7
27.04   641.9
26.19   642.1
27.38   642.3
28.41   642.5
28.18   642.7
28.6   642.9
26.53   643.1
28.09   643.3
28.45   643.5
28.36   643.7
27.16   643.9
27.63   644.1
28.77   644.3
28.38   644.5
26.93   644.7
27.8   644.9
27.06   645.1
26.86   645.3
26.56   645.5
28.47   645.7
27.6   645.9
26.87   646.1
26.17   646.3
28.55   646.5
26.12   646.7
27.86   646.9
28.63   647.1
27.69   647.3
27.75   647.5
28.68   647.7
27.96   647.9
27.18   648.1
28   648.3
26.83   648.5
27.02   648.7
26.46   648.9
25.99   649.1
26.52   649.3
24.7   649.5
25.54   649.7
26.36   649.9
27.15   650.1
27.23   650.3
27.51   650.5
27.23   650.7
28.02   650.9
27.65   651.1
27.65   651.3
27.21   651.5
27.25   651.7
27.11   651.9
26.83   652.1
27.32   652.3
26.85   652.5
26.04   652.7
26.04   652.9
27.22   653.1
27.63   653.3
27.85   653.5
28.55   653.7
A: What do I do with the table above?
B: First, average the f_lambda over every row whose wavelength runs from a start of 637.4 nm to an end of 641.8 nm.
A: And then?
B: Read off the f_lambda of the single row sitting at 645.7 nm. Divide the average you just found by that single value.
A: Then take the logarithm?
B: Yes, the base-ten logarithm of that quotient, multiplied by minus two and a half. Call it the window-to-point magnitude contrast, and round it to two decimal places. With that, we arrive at 0.02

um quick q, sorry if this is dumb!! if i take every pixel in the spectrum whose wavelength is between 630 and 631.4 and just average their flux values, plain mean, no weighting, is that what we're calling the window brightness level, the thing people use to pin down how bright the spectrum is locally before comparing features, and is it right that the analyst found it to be 29.0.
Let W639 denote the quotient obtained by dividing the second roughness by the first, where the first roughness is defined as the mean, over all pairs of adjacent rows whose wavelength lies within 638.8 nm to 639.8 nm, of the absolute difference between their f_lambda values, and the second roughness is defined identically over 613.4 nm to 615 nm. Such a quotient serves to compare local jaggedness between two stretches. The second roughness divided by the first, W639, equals 0.94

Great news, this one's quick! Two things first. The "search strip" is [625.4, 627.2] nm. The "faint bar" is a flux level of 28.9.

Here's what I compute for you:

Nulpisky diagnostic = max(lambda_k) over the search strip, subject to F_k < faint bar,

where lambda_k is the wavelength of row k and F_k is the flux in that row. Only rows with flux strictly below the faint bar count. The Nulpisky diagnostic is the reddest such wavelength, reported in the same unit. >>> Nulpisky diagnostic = 626.3 nm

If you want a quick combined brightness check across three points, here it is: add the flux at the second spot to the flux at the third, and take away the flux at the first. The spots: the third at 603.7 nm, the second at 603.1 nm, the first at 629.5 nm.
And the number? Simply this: 35.2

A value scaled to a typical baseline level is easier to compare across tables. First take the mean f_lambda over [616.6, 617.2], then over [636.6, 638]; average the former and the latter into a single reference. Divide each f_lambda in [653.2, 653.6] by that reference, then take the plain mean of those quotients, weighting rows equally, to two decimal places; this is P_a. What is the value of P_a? 0.97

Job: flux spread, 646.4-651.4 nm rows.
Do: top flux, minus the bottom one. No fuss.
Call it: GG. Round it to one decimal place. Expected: 4.0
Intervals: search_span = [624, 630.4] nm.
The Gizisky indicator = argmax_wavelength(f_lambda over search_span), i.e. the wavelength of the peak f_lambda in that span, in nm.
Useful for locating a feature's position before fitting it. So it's 626.7 nm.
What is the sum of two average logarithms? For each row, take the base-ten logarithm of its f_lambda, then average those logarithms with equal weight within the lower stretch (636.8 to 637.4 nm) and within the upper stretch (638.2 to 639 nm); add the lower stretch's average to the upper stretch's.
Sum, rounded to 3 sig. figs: 2.90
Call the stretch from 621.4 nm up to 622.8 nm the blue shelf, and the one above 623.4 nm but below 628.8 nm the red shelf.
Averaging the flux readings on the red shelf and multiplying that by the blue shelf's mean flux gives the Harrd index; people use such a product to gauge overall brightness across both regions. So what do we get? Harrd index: 854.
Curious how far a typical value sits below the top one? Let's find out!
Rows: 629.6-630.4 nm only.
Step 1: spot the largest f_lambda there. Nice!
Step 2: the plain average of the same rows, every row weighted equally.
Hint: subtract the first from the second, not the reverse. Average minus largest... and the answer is -0.6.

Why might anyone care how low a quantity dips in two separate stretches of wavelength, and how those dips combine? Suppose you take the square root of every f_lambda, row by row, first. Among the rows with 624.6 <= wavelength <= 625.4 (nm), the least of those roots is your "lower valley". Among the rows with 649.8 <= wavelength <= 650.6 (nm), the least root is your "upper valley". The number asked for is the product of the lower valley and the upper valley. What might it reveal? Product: 27.1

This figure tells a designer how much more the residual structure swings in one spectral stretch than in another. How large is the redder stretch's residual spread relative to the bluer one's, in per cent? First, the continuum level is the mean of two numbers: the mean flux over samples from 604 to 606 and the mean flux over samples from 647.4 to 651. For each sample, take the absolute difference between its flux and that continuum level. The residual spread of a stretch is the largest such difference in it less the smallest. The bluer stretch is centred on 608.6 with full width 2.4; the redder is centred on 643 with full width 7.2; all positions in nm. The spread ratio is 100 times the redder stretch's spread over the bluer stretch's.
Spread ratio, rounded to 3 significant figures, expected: 124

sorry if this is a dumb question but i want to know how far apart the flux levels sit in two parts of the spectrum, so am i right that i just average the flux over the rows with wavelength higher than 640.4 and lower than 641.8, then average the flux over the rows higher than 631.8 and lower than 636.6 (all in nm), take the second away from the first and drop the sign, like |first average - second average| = 1.0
